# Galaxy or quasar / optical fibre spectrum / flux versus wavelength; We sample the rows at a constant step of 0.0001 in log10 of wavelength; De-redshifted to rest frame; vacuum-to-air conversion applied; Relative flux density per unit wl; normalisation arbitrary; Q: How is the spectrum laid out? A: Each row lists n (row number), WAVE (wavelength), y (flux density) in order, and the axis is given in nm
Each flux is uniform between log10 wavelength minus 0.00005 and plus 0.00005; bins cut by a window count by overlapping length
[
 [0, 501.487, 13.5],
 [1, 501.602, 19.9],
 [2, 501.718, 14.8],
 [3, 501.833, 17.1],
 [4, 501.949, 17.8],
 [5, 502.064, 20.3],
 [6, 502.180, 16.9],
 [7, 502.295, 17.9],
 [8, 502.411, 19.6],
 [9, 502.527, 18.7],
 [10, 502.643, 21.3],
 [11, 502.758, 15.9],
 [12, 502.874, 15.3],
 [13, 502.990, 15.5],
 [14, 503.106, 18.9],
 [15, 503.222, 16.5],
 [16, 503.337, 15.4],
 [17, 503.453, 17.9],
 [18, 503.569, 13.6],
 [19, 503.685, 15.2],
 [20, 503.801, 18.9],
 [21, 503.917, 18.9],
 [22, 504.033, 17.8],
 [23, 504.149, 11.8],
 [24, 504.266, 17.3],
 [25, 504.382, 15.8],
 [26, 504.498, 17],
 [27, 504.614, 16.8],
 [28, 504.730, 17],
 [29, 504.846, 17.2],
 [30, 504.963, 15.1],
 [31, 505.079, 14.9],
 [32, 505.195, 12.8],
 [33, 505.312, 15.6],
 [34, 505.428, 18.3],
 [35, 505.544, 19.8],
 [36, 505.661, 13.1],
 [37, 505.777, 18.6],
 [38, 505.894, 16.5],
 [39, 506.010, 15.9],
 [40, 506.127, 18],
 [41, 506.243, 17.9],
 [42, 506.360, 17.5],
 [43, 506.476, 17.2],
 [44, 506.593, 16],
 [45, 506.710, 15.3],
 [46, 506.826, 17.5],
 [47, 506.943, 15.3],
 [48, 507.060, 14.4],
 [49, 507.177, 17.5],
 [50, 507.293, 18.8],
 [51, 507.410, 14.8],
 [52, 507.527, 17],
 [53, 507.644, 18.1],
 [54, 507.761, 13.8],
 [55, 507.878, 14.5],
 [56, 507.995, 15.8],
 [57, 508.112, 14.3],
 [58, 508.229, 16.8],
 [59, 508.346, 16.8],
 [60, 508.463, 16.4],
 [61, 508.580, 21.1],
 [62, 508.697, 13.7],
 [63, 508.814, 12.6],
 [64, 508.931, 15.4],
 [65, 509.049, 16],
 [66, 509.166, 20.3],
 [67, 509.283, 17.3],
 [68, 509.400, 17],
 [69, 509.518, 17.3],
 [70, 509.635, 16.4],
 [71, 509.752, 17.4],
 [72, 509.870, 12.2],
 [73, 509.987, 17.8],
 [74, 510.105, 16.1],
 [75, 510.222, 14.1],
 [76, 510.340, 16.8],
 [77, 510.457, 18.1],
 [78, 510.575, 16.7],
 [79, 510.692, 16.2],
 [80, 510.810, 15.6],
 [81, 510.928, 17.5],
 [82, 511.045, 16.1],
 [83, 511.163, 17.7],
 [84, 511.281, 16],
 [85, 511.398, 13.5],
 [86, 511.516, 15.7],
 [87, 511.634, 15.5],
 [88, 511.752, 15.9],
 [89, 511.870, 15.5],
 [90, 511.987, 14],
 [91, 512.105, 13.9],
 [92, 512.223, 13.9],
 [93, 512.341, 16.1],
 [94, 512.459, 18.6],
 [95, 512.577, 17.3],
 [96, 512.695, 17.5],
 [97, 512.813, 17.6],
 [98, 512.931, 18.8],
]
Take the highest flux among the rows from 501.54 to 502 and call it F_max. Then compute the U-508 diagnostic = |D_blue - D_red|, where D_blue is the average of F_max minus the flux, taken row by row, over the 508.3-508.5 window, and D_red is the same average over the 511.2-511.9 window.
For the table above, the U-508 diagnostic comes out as 1.2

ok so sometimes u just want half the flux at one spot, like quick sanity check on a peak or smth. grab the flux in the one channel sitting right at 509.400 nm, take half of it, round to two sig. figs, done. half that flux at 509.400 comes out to 8.5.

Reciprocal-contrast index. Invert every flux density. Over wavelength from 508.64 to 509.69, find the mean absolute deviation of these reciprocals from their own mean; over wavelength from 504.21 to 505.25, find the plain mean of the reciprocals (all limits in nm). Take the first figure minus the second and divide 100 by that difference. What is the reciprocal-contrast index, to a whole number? -1766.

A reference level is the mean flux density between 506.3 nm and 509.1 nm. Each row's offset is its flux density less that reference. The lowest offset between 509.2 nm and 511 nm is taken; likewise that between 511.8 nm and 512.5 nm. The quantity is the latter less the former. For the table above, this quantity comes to 1.7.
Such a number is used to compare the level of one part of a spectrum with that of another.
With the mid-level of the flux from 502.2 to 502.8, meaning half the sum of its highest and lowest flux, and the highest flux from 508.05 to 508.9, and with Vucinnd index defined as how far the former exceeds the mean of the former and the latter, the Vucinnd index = -1.25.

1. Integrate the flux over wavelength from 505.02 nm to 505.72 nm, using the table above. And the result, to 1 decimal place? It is 11.0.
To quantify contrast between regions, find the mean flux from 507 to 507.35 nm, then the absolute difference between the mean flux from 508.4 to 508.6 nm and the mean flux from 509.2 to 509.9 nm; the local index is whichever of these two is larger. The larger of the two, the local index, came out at 16.9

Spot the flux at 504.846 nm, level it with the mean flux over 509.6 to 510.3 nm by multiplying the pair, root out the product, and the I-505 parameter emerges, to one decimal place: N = 16.4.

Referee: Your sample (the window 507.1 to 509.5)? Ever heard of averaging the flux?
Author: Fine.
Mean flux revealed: 16.4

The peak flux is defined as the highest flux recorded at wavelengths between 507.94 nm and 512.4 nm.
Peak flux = 21.1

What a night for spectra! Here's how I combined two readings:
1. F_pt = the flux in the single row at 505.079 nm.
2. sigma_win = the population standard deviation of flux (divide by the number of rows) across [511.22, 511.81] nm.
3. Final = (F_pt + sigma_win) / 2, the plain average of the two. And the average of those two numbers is 7.9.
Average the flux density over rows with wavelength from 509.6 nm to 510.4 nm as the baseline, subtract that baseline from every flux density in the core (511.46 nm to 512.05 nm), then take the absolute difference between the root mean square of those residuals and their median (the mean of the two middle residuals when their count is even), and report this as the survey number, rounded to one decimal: 1.2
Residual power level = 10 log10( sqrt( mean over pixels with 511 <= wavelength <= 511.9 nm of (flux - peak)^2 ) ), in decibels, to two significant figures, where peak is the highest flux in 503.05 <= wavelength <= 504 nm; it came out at 5.2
